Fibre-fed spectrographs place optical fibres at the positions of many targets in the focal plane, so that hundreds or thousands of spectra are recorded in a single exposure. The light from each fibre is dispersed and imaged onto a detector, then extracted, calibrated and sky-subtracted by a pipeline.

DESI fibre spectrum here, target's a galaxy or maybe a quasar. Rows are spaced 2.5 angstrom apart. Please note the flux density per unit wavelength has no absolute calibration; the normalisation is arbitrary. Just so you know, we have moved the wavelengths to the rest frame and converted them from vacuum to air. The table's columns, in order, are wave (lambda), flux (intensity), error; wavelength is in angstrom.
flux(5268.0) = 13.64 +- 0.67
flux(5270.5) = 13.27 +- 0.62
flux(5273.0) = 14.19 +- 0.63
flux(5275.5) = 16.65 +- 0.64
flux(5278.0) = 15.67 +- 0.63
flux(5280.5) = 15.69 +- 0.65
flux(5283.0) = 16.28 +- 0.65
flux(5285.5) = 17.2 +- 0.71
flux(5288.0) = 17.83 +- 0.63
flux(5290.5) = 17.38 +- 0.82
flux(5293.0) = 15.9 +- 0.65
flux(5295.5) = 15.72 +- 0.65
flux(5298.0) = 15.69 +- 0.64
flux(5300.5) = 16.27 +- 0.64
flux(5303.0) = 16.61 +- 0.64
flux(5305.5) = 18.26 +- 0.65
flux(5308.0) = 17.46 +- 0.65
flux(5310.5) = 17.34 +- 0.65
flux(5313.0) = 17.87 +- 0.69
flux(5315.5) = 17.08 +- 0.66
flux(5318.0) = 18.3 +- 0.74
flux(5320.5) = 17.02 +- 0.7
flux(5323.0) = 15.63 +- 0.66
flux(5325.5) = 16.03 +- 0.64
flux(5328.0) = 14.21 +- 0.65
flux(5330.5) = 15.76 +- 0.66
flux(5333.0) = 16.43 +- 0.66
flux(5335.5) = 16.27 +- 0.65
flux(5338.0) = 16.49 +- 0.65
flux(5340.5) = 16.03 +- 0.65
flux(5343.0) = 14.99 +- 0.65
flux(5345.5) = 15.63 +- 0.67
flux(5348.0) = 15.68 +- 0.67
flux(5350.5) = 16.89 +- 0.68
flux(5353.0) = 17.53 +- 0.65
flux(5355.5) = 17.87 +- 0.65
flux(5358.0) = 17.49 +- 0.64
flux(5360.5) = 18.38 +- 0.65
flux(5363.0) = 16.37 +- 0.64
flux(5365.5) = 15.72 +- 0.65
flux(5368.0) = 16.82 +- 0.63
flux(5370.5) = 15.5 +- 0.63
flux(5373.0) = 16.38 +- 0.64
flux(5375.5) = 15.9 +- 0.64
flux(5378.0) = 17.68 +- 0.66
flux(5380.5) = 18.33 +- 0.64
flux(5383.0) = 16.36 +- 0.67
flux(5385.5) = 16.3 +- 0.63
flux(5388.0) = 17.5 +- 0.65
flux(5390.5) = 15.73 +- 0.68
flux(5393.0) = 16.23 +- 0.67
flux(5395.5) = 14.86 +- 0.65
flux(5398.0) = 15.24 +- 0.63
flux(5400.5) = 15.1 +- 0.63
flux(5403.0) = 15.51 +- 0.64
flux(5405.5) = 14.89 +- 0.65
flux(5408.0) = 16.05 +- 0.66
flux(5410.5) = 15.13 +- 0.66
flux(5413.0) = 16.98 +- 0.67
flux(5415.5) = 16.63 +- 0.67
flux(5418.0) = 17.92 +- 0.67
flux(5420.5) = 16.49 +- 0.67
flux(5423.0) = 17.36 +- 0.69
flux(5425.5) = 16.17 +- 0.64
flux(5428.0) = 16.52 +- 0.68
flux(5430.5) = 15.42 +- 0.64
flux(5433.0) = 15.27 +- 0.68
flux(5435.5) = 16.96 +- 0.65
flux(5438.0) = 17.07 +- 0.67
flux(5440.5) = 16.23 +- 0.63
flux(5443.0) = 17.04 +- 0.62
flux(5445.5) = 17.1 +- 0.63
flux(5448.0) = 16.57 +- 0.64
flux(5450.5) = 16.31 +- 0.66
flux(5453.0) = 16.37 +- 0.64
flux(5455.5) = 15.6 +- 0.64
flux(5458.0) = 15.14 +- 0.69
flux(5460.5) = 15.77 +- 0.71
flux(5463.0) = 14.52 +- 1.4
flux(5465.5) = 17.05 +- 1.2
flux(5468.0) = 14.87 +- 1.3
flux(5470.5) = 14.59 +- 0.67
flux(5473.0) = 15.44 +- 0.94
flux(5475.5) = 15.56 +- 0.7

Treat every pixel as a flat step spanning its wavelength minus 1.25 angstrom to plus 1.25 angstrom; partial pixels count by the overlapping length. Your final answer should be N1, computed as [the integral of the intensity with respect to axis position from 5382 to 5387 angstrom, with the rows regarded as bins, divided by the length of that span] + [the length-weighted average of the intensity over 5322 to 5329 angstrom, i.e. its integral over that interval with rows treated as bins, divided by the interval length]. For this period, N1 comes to 31.7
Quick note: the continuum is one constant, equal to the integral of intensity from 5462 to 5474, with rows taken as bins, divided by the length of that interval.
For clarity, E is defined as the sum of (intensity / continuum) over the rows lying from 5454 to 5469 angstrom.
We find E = 6.1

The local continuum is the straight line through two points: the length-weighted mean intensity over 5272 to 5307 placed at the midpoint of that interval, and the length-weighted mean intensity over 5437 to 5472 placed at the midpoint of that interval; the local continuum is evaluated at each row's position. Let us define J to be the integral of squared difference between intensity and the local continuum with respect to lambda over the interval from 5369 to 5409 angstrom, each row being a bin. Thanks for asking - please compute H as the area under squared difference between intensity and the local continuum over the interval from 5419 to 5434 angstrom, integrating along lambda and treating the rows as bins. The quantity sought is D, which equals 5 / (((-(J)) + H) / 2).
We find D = -0.3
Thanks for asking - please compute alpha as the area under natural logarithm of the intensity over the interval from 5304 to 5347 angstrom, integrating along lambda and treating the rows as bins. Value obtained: 120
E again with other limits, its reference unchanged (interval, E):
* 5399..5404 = 2.0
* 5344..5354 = 4.3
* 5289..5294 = 2.2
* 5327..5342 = 6.2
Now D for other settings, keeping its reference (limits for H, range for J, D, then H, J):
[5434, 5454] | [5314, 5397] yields -0.1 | 12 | 89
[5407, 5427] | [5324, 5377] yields -0.3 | 18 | 49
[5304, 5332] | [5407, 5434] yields 0.4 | 46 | 21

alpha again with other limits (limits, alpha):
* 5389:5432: 119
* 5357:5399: 118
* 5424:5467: 120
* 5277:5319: 119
